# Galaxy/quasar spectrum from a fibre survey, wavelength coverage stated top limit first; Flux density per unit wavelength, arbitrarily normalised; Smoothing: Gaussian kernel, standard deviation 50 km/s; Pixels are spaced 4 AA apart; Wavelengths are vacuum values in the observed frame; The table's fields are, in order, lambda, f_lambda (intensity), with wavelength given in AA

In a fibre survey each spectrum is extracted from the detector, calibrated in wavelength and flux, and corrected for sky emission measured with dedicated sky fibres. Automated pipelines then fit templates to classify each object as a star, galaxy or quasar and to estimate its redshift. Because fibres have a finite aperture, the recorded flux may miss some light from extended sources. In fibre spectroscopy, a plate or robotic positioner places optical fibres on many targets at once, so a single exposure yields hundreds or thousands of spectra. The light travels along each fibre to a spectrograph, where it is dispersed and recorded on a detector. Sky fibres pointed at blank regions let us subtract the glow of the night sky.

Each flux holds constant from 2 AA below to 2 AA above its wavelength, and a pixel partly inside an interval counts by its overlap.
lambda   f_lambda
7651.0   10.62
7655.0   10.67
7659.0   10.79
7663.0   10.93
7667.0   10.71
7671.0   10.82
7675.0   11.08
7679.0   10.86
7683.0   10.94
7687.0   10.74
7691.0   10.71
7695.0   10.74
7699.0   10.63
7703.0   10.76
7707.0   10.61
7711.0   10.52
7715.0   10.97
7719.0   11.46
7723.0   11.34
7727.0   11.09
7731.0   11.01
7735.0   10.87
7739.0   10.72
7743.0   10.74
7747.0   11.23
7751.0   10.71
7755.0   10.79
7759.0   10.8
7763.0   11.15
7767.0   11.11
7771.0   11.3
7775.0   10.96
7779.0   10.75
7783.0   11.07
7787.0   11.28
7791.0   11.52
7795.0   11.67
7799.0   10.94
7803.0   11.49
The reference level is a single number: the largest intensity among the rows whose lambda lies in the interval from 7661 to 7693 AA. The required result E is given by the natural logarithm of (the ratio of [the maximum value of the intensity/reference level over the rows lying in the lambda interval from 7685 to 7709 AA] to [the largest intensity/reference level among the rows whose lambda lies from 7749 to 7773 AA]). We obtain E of -0.049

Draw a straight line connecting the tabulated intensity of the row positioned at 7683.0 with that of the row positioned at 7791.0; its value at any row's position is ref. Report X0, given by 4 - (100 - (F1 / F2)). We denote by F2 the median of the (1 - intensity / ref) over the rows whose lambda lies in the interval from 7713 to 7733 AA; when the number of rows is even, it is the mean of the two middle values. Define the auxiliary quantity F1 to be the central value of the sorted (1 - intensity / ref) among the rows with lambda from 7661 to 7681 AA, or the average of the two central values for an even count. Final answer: -95.3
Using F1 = 0.005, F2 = 0.008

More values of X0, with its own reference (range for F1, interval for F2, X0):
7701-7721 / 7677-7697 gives -94.7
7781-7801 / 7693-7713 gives -95.5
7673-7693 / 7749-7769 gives -95.9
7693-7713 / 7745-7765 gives -95.2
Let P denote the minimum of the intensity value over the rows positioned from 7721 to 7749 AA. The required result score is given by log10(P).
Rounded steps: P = 10.72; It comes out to 1.03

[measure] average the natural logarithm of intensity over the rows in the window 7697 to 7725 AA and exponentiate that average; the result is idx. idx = 10.9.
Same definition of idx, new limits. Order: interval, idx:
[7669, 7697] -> 10.8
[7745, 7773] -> 11.0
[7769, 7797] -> 11.2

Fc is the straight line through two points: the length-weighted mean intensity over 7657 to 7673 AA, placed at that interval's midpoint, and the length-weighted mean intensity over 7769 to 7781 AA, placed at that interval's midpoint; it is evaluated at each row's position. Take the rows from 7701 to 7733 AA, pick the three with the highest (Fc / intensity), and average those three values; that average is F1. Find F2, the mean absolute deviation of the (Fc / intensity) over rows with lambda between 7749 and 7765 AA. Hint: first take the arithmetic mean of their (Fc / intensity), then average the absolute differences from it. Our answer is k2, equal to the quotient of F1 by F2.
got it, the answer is 81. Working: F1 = 1.02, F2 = 0.0127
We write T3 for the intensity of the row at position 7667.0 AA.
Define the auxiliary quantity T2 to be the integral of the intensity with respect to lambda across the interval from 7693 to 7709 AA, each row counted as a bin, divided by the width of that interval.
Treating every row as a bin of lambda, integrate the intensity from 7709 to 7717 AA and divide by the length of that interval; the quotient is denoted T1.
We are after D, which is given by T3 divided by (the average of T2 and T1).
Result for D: 1.00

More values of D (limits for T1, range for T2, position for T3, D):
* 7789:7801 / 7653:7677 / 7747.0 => 1.01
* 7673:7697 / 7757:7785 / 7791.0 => 1.05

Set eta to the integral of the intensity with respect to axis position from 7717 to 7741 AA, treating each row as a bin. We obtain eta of 266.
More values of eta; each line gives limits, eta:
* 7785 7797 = 138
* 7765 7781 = 176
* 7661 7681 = 218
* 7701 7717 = 171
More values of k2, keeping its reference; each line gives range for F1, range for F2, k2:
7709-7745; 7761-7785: 81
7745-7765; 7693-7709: 156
